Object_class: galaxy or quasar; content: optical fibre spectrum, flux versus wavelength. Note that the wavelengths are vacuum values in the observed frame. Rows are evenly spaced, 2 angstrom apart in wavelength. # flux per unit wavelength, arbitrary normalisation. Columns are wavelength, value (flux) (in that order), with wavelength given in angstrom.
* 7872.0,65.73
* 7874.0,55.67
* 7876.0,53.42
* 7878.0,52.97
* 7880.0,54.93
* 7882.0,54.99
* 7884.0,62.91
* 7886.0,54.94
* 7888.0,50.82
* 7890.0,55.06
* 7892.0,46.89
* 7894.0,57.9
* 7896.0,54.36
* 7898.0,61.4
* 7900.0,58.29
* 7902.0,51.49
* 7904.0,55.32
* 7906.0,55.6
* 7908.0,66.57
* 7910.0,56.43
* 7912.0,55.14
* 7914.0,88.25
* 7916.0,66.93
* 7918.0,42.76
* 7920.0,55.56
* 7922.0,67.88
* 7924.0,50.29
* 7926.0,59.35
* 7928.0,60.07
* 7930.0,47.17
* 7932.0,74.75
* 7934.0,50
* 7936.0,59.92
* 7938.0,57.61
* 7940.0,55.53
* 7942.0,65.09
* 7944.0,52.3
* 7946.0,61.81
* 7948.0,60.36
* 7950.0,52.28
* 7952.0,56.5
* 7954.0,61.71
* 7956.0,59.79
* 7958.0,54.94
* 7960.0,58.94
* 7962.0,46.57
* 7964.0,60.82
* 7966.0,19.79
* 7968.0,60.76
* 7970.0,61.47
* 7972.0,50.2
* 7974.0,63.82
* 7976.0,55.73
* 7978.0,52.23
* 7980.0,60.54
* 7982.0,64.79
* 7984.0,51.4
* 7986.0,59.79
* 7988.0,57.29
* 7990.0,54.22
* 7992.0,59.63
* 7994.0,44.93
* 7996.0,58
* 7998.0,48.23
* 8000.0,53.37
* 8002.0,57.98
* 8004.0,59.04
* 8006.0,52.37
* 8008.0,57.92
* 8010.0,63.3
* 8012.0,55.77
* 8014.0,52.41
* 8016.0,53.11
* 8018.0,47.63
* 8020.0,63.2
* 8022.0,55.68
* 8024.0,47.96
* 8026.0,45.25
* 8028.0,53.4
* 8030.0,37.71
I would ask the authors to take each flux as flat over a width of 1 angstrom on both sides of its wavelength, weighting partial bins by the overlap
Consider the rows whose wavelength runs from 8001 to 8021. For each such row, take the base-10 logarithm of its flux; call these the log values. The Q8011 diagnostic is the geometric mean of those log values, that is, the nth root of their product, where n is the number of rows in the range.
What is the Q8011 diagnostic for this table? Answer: 1.75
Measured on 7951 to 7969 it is 1.70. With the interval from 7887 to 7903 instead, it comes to 1.73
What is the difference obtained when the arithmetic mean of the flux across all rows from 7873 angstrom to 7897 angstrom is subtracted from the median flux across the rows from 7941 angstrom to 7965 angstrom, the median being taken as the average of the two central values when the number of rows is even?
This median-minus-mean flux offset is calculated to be 5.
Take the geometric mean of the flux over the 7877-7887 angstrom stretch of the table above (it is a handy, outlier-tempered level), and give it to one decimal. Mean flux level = 56.0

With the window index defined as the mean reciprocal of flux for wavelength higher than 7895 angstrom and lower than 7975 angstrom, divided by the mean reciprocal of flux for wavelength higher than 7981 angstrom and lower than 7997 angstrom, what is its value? 1.01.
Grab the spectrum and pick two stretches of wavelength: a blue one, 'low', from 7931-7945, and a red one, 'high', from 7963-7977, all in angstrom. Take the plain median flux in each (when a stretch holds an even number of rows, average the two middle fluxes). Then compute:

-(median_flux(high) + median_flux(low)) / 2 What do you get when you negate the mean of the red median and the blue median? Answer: -59.2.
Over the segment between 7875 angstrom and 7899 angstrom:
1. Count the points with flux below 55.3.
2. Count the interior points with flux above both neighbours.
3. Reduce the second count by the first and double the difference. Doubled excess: -12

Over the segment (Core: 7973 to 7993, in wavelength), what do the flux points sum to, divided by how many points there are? 57.9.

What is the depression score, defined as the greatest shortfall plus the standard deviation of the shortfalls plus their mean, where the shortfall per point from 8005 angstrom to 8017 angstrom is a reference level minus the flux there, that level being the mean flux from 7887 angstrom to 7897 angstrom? 2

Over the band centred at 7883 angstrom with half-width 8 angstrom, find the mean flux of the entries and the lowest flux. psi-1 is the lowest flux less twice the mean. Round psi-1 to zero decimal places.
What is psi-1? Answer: -59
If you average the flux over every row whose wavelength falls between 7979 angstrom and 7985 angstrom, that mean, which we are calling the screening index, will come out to 59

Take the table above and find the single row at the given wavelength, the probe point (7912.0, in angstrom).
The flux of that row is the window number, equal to 55.14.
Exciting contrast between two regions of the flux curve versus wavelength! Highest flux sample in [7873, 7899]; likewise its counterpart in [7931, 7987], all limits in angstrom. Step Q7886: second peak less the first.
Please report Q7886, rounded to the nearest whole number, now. 12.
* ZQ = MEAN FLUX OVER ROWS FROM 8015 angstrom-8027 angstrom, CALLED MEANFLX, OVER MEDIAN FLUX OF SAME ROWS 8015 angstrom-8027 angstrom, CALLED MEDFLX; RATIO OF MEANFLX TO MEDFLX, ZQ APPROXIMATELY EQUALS 1.03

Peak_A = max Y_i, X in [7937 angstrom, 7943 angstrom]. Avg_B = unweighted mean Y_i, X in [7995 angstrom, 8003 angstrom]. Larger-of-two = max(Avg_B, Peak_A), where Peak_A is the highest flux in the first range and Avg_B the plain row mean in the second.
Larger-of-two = 65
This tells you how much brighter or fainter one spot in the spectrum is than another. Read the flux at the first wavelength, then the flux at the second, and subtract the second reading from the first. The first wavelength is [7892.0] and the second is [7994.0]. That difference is 2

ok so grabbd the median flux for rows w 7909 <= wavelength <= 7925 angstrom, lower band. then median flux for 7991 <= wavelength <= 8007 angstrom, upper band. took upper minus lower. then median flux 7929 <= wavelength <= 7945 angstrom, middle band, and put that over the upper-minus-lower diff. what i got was -177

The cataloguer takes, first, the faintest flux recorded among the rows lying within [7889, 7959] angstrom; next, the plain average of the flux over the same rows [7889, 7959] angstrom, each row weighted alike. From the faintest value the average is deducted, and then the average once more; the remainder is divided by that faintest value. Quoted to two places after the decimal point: -1.72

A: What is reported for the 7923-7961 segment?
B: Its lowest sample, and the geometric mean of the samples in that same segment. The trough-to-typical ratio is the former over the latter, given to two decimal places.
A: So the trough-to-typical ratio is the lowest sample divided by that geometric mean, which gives 0.82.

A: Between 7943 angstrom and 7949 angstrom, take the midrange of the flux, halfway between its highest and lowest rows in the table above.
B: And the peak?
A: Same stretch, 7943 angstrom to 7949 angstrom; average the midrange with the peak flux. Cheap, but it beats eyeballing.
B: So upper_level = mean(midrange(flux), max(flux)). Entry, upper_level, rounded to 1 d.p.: 59.4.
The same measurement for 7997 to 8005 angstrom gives 56.3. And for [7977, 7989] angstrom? 61.4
